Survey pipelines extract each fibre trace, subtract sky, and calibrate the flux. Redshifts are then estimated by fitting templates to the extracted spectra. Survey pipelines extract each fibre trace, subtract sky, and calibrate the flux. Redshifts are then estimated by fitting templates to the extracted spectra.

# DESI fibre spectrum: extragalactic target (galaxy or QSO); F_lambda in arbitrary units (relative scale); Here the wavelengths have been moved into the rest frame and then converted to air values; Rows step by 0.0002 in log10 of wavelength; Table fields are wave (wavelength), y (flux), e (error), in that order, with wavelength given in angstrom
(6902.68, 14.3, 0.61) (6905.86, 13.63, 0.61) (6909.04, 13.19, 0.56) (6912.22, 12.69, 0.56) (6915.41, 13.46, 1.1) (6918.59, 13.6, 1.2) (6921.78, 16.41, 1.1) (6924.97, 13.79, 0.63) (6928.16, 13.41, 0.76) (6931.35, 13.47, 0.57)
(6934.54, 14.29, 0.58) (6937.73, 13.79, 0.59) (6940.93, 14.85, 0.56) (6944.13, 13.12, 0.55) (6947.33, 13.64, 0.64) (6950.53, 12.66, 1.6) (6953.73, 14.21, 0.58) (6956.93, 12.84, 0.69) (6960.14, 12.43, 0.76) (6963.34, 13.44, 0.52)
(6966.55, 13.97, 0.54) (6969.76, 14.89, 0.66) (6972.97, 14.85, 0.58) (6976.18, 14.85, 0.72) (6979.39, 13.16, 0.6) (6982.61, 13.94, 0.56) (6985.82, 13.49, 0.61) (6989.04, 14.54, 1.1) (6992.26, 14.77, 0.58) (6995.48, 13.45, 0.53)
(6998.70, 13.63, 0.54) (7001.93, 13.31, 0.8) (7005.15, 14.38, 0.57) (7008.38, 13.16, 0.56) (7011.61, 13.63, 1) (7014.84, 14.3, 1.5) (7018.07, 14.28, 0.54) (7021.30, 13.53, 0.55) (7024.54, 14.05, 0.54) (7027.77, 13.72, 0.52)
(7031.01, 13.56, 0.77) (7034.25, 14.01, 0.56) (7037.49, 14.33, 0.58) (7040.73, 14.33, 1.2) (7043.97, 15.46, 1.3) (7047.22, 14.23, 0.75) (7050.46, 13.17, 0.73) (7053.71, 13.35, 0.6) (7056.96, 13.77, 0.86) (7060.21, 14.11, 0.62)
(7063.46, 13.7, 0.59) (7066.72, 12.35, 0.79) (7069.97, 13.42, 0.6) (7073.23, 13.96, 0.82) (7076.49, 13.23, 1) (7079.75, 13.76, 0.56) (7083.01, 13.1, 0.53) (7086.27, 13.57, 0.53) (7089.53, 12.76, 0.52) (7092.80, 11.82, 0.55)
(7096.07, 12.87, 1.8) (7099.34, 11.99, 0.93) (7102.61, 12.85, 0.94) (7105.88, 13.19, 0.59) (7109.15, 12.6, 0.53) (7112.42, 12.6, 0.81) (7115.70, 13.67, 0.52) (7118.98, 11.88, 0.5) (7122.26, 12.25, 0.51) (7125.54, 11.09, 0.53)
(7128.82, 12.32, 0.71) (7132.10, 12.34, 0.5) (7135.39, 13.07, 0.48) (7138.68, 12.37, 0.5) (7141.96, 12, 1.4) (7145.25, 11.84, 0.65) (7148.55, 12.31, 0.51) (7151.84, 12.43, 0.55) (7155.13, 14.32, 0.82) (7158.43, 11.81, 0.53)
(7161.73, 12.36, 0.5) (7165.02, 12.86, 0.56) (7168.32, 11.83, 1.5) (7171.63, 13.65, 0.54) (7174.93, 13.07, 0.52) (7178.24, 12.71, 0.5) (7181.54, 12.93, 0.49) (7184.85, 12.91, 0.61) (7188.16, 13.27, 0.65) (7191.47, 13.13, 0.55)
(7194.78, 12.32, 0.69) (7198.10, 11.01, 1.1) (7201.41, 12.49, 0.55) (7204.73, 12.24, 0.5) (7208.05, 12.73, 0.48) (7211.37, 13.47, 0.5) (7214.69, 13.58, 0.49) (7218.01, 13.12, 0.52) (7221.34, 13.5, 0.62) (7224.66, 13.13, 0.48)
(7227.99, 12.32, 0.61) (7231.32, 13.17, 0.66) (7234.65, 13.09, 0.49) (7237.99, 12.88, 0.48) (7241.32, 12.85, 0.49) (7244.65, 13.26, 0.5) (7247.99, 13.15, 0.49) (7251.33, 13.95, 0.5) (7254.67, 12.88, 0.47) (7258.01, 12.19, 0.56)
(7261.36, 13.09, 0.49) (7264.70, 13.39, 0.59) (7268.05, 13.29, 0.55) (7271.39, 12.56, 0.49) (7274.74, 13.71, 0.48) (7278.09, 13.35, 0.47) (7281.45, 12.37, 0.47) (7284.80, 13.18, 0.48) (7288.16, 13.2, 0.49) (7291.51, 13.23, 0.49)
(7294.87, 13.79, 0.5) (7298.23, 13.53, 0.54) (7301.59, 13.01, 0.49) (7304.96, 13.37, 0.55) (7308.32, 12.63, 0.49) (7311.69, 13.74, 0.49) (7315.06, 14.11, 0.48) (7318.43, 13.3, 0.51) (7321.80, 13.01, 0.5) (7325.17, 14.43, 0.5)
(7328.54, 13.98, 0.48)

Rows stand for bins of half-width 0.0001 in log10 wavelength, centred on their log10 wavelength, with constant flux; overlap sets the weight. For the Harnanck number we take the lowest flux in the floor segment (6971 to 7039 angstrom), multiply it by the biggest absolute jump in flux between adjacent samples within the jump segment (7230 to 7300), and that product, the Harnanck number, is 15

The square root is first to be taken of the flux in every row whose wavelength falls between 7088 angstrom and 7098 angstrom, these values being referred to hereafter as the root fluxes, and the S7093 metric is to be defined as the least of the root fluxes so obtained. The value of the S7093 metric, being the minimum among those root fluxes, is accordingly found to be 3.44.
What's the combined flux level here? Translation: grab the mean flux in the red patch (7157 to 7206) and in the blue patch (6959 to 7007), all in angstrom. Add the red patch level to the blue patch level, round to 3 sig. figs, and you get 26.5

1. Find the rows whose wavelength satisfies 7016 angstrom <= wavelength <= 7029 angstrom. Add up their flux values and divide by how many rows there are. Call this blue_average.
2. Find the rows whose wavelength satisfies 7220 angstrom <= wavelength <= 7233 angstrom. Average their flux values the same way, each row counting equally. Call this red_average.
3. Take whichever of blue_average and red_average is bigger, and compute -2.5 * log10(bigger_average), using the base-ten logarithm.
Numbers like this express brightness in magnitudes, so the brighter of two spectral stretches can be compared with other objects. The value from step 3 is -2.86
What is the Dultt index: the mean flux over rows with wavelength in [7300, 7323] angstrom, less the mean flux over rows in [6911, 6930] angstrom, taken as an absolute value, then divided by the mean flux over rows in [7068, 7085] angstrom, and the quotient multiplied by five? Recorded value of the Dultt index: 0.22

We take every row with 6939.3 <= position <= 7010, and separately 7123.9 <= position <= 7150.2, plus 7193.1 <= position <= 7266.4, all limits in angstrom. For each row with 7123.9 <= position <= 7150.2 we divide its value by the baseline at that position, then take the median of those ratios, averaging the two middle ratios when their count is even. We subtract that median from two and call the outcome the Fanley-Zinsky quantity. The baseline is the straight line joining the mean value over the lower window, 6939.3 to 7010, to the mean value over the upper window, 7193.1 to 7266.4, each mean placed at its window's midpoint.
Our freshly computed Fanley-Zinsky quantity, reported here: 1.07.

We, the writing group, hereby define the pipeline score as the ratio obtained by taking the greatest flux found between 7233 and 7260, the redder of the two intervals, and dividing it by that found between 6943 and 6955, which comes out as 0.98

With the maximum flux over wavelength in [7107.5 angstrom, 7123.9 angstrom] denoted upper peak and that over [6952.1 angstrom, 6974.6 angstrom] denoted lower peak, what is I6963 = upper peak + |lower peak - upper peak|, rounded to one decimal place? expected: 14.9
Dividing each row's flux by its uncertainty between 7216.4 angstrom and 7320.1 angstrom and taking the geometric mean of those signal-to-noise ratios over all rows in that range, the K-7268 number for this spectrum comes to 25.7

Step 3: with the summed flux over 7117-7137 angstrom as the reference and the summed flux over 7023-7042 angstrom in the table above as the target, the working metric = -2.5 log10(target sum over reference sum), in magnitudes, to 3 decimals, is -0.153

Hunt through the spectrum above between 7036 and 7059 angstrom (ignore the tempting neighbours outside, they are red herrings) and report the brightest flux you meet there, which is 15.46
